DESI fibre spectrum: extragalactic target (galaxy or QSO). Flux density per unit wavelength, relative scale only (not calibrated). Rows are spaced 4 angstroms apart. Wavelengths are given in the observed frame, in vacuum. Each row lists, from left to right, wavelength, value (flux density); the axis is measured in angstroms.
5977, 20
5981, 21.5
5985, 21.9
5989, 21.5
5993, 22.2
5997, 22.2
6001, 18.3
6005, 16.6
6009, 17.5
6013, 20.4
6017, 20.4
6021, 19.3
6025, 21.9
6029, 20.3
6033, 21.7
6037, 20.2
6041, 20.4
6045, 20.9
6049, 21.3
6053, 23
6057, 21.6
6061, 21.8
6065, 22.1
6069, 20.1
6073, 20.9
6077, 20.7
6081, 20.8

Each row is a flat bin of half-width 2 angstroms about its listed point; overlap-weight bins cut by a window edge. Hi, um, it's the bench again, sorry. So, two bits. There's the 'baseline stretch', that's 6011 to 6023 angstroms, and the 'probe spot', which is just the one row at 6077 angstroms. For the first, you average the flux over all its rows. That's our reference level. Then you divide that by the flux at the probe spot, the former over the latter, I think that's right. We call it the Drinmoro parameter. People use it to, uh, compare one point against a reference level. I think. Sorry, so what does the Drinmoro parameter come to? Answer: 0.968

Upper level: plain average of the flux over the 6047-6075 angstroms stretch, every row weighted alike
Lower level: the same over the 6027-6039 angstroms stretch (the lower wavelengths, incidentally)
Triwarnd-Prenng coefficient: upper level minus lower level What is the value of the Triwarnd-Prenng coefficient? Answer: 1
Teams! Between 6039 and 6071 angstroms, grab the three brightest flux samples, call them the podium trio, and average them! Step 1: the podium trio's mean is 22.3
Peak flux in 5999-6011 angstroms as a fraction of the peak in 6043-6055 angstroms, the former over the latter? 0.80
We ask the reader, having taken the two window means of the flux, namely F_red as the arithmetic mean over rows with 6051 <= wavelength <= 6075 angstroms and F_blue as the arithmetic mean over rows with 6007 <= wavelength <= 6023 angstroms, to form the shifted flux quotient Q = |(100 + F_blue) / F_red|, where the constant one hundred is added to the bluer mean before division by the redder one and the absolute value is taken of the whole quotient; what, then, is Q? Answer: 5.53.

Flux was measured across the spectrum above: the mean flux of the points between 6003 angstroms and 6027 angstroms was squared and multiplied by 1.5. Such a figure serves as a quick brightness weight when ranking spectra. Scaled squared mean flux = 562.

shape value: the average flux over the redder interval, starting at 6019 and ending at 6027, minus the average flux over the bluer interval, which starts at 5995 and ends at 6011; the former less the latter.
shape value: 1.95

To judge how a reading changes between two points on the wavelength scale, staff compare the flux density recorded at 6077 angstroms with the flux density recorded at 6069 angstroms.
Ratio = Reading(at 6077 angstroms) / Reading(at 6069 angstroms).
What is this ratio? 1.03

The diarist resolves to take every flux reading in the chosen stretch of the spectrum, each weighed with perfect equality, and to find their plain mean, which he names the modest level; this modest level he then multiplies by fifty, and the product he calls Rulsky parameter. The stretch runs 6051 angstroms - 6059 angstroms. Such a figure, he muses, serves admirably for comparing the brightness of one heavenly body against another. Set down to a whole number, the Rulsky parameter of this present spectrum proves 1115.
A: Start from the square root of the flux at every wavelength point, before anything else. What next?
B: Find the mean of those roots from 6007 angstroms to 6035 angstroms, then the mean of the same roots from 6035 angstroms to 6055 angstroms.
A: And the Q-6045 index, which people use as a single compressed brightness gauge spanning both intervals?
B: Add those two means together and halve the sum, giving 4.55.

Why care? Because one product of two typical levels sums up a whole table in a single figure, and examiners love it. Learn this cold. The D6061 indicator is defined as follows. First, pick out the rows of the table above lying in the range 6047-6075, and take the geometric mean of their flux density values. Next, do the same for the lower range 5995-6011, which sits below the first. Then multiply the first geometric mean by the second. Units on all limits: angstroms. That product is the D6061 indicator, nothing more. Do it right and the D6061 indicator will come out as 399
